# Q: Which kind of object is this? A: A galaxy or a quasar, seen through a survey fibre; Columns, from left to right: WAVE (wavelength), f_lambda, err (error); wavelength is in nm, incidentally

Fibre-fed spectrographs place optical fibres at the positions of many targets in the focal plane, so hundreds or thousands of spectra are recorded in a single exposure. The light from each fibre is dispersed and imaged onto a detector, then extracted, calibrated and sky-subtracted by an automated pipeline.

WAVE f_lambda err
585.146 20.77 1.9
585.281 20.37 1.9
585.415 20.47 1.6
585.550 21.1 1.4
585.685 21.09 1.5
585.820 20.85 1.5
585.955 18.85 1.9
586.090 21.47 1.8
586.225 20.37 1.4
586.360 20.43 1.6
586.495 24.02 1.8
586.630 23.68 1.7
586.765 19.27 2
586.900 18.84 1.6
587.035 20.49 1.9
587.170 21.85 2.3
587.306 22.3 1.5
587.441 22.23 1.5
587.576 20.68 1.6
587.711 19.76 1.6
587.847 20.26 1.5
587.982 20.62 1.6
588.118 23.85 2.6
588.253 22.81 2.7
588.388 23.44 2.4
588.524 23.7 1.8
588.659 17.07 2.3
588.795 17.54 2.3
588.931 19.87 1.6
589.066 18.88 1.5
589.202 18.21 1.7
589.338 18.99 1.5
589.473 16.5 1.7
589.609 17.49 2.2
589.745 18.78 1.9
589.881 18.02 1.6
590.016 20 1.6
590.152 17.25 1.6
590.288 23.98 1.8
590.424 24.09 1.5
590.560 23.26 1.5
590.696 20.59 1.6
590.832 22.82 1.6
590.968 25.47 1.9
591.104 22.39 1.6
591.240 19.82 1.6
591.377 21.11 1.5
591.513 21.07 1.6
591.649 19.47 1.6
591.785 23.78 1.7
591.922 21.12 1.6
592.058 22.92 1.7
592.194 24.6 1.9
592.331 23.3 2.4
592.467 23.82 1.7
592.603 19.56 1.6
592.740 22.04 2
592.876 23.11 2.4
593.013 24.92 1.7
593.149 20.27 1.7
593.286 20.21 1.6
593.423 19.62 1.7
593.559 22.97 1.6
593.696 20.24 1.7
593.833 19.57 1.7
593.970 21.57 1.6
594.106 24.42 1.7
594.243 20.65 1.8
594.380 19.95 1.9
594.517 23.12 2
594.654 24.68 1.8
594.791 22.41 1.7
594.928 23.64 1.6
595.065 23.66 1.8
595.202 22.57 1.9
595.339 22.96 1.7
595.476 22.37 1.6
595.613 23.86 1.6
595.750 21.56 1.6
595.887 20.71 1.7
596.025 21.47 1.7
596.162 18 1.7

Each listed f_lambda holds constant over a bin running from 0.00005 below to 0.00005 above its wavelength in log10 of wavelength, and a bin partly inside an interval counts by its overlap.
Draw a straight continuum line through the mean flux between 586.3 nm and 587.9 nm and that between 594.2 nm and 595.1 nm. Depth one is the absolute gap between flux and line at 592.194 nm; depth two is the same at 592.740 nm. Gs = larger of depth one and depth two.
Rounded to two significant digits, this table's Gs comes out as 2.5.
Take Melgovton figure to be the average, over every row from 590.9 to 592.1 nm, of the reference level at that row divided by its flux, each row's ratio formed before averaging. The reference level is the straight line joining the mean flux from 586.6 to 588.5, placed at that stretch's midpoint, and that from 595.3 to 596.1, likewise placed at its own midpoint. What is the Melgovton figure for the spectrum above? 1.001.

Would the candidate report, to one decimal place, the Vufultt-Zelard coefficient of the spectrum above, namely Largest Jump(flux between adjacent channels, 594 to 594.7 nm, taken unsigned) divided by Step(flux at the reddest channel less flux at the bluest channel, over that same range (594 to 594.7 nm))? 14.5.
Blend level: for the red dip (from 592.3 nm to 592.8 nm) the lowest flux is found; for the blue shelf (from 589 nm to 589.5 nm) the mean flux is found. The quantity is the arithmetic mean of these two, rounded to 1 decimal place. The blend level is 18.9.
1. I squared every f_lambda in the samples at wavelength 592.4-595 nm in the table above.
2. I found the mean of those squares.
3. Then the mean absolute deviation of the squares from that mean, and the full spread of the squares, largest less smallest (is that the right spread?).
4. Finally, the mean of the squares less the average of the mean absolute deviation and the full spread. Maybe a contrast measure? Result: 329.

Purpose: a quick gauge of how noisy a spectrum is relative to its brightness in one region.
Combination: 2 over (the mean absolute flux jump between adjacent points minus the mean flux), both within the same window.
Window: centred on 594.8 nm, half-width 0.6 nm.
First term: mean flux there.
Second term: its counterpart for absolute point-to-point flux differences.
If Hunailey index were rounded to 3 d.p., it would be -0.094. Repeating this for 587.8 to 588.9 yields -0.103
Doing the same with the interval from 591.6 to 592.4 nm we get -0.099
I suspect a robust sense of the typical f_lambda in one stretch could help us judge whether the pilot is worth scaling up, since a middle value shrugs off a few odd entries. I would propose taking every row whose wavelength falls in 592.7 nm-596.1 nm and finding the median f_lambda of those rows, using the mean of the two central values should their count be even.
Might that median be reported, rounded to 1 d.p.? 22.4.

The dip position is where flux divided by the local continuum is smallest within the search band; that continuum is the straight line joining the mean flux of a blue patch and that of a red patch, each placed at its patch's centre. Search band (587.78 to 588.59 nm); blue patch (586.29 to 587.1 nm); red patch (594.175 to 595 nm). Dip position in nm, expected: 587.847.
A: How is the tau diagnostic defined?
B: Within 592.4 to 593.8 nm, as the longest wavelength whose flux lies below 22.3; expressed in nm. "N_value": 593.696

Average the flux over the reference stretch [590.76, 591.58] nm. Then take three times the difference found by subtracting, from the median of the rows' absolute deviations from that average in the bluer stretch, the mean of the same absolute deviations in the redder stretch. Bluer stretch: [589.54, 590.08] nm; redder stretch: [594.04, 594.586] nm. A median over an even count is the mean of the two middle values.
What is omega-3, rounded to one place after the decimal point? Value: 5.9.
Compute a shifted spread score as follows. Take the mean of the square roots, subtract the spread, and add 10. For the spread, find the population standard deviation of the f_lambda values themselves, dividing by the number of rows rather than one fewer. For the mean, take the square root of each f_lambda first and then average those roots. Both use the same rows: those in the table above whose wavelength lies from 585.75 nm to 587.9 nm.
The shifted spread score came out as 13.1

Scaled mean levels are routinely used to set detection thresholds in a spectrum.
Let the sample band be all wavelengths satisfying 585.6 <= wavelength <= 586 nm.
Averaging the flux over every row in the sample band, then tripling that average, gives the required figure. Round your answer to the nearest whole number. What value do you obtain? 61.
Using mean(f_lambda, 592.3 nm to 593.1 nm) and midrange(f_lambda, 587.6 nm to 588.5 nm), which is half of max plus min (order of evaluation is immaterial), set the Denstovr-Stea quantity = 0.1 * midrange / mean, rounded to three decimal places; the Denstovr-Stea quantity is 0.096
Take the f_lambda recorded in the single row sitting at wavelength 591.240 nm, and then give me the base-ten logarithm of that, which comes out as 1.30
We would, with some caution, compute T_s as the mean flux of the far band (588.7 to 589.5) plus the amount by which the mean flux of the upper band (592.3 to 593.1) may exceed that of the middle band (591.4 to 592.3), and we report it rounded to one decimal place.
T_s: 19.0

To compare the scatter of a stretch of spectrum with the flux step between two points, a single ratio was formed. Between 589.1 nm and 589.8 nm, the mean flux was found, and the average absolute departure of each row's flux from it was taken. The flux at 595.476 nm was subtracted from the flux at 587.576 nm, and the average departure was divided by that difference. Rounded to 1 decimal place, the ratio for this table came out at -0.5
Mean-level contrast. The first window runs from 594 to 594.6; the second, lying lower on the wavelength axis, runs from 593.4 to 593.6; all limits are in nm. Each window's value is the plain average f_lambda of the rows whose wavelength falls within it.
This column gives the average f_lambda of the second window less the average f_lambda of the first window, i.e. -1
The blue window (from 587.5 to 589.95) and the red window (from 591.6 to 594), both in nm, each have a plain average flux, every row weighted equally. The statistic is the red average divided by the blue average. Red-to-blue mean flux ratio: 1.10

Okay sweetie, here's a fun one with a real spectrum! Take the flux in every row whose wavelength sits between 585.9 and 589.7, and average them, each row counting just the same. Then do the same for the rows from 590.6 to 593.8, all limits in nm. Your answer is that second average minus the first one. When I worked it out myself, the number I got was 1.5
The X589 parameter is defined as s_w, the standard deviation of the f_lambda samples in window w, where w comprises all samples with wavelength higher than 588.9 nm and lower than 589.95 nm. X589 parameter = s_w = 1.0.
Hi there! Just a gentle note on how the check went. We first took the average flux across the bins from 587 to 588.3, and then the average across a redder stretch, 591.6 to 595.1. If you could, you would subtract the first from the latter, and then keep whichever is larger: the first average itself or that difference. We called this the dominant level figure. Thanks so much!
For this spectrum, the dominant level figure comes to 21.5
